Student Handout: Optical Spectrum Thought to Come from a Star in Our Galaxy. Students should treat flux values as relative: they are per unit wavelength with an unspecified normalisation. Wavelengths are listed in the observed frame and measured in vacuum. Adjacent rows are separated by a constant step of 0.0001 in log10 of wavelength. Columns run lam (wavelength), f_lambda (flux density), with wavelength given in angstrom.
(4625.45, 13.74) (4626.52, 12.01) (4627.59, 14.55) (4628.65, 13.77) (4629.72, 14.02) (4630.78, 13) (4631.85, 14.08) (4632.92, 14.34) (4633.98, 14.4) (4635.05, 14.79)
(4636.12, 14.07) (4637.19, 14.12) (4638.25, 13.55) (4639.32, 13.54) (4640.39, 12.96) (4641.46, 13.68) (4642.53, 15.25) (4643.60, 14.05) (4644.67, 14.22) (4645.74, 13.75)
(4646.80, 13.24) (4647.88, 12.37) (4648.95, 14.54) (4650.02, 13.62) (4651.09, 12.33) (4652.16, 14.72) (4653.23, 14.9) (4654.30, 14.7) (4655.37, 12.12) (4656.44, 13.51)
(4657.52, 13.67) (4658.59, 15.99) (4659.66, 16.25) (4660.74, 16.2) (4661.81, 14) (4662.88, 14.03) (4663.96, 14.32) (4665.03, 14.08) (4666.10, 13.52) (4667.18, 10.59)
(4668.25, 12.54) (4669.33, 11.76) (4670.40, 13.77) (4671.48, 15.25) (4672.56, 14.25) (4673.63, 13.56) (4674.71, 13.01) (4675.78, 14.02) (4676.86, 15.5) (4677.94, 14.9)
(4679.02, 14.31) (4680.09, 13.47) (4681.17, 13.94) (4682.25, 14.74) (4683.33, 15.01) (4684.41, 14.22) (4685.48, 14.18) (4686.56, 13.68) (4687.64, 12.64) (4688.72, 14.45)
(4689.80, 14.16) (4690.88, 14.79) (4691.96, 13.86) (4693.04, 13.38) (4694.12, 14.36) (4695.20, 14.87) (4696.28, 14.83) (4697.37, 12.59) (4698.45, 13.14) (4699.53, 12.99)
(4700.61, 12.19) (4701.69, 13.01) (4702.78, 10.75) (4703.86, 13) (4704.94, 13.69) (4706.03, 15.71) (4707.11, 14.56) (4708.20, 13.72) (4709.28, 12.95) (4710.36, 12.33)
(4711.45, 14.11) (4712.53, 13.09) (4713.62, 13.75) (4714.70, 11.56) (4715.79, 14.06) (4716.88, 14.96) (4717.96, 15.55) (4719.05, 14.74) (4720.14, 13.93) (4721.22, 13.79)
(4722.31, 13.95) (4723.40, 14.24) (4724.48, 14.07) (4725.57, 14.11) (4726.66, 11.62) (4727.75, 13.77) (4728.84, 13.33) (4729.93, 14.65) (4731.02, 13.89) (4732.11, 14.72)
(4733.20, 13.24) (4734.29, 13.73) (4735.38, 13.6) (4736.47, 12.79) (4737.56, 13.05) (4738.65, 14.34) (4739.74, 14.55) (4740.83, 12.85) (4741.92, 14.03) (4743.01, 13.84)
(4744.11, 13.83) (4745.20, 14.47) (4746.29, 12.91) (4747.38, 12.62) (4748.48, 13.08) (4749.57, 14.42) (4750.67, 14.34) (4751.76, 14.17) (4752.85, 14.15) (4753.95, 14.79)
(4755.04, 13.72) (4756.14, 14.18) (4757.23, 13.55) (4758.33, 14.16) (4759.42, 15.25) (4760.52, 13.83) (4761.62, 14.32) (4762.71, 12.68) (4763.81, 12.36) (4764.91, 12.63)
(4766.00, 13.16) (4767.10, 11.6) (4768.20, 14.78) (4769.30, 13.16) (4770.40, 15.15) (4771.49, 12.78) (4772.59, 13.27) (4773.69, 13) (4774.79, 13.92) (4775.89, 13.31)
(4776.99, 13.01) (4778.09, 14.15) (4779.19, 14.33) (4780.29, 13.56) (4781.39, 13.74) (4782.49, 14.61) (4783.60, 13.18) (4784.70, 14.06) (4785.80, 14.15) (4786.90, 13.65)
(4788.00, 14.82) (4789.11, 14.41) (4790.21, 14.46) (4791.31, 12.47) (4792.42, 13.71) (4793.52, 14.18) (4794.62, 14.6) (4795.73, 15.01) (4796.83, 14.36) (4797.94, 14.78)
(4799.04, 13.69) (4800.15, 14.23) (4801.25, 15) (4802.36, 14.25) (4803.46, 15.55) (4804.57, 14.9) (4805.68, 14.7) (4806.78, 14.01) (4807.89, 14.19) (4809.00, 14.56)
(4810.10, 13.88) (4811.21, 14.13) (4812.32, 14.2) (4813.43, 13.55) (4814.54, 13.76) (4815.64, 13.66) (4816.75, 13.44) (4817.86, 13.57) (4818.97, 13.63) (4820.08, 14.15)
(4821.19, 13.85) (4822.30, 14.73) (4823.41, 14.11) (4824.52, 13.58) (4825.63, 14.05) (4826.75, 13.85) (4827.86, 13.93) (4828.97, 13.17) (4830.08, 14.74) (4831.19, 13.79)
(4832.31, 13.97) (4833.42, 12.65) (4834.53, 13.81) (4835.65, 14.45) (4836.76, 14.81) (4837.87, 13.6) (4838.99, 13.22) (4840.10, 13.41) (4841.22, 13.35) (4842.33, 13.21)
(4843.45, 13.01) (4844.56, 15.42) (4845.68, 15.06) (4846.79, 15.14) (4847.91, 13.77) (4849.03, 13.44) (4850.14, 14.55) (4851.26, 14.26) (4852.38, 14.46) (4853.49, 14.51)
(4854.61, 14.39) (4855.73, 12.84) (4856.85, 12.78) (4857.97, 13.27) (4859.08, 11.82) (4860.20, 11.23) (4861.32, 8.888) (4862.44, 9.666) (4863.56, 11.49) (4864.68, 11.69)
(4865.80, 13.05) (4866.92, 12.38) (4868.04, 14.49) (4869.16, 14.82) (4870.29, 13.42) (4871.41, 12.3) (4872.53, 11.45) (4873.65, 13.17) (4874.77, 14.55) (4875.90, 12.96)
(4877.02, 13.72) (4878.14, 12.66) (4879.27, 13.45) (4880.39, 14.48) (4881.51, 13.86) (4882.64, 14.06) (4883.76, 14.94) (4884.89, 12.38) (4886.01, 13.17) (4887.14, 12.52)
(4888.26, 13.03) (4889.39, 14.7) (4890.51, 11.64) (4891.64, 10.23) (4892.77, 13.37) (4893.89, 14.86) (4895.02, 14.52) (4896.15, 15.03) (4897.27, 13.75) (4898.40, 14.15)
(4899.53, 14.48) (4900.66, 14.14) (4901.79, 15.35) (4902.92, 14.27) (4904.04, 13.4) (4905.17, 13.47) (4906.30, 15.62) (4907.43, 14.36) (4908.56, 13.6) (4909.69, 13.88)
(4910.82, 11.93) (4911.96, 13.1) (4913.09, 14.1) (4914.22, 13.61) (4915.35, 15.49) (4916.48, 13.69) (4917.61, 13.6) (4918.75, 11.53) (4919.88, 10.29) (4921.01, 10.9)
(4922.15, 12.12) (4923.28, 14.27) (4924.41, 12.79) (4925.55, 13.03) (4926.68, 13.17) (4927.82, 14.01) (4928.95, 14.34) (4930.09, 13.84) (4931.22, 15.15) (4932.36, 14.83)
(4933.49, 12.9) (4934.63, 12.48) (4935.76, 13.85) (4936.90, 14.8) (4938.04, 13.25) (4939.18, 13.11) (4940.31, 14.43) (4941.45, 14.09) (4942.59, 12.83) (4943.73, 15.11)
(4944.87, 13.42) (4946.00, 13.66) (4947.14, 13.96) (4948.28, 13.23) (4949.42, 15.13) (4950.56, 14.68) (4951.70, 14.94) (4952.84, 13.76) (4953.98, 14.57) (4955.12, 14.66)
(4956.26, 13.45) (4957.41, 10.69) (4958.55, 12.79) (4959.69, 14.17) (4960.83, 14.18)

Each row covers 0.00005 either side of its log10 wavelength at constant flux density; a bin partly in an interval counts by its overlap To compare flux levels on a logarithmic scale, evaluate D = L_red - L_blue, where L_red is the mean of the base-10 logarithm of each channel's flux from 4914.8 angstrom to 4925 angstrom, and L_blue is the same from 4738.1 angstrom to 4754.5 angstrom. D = -0.04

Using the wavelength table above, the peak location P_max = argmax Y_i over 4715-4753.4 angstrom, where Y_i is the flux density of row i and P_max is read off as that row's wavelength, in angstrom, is 4717.96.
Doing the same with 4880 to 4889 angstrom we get 4883.76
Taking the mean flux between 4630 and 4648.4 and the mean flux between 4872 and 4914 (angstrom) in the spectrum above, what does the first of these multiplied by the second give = 189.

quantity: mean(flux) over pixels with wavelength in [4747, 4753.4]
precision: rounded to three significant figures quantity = 13.8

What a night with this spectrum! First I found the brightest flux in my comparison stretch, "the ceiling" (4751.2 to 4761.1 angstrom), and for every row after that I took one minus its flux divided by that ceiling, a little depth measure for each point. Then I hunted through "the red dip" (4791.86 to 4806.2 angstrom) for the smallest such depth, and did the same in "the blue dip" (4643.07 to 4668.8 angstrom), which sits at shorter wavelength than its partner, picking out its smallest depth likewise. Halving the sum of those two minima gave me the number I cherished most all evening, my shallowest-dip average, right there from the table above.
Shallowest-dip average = -0.04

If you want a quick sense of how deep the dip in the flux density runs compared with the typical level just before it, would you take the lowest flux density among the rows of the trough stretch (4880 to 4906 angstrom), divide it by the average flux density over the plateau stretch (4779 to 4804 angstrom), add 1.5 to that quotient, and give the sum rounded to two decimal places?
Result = 2.22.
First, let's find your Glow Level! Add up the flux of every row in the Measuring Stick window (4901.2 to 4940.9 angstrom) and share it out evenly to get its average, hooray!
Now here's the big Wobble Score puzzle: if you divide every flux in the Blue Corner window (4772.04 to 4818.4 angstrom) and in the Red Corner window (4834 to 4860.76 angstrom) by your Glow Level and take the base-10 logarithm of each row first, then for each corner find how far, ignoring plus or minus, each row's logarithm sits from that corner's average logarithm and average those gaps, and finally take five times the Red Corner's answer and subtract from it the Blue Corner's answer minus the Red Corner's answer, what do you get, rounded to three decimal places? 0.139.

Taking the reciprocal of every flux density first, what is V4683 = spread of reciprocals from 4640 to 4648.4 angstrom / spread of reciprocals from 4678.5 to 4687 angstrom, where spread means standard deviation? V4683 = 1.8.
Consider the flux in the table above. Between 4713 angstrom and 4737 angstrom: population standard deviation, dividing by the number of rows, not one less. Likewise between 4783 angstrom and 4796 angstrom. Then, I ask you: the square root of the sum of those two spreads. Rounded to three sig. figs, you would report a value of 1.27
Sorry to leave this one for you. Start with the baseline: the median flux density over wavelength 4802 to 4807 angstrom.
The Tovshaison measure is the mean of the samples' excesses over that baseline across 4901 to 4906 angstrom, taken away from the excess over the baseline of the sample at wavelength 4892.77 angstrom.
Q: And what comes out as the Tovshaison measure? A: -0.8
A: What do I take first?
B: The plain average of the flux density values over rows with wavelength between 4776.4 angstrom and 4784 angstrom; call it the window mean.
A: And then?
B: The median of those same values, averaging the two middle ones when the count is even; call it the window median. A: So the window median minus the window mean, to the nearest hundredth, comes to -0.06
